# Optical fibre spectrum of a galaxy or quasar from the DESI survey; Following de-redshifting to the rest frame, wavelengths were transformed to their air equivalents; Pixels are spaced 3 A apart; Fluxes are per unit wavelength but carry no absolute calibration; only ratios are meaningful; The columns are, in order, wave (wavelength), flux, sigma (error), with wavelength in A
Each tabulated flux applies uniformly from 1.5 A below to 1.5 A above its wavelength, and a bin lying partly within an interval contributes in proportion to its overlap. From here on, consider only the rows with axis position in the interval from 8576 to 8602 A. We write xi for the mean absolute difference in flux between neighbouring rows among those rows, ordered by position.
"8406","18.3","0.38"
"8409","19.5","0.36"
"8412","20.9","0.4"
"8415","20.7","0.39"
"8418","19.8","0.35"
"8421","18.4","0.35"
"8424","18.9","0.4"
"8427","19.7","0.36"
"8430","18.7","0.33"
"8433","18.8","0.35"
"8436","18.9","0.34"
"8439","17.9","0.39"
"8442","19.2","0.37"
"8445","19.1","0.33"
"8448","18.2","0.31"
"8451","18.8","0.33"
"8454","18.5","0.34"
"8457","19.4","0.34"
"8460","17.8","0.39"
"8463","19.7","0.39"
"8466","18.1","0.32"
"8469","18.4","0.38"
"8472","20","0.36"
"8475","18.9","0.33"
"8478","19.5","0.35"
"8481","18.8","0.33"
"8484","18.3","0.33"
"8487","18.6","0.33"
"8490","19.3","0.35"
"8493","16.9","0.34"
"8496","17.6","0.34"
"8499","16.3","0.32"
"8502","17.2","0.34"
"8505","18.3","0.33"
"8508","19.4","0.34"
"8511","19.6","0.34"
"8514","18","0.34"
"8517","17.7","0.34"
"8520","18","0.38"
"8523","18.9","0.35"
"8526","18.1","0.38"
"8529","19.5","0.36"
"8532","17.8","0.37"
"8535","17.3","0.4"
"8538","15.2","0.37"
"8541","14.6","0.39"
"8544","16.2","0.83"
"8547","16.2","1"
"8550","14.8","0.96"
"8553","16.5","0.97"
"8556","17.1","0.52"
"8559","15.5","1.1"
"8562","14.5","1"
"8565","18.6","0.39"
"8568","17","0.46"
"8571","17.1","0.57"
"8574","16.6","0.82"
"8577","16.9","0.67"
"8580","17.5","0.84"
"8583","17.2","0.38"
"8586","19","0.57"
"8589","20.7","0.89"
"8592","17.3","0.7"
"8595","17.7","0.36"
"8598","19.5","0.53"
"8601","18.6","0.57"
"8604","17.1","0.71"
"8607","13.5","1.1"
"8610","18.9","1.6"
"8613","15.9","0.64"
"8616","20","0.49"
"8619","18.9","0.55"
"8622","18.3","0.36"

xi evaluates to 1.36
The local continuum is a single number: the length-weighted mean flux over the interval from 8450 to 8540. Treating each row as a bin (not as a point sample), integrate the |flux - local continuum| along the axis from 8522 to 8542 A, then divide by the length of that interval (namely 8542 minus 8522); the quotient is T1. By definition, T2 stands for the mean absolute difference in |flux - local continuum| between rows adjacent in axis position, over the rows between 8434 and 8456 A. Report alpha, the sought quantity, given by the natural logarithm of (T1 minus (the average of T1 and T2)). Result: -0.6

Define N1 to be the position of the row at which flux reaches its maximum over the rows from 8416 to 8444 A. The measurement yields 8418 A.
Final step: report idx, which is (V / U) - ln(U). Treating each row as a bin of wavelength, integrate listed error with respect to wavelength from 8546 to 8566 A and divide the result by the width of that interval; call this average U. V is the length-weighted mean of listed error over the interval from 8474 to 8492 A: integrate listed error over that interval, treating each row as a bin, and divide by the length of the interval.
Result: 0.5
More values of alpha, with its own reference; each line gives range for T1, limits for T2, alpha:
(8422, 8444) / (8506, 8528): -2.0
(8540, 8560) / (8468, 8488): -0.2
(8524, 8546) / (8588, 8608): -1.7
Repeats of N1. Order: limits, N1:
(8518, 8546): 8529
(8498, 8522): 8511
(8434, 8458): 8457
